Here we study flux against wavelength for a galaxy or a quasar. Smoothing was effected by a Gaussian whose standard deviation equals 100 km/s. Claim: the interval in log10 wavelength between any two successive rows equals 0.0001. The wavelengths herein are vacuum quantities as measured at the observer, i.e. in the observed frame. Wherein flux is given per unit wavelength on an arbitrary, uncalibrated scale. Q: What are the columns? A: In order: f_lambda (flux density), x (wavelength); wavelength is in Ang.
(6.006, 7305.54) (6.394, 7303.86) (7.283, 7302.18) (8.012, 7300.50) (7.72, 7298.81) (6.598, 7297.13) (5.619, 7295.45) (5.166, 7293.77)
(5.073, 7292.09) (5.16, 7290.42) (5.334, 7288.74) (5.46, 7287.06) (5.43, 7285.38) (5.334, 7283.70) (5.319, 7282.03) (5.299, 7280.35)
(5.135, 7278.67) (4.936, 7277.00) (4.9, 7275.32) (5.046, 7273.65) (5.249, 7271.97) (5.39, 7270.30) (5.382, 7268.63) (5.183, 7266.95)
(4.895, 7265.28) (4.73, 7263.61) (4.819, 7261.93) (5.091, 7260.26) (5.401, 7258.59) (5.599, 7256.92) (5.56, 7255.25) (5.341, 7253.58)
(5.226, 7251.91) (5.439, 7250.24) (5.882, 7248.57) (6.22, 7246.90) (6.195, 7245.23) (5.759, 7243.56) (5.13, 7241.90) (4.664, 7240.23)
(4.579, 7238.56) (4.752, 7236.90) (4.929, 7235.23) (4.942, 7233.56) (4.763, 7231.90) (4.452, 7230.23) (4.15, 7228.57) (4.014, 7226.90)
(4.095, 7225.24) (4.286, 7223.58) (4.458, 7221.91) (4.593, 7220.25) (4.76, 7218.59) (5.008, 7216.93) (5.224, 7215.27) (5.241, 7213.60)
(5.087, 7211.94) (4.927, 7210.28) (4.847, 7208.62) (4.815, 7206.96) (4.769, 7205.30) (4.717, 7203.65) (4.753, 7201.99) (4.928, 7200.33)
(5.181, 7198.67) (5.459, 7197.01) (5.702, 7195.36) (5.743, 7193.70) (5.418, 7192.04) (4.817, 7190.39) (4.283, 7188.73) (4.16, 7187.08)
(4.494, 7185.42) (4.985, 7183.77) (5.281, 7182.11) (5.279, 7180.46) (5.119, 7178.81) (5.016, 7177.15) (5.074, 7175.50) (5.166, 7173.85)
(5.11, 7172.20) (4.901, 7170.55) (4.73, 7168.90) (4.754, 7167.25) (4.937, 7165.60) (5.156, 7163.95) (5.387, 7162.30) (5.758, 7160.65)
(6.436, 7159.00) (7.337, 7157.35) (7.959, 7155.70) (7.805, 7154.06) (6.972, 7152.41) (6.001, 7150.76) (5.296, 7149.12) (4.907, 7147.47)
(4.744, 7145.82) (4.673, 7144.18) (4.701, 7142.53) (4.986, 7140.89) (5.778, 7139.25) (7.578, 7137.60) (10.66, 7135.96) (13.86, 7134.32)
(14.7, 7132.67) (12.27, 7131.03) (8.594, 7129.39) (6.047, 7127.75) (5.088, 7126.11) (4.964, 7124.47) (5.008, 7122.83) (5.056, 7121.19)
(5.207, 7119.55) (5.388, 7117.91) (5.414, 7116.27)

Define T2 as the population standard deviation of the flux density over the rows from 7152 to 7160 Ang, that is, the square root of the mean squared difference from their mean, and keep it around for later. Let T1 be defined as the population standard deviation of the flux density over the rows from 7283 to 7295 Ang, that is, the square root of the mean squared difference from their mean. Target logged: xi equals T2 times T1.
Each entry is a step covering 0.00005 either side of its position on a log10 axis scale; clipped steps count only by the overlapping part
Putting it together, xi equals 0.08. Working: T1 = 0.1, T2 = 0.56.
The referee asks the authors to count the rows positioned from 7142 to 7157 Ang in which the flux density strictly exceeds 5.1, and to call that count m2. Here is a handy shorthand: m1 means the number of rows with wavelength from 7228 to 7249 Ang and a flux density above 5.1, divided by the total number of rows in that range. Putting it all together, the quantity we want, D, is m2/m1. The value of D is 13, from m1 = 0.4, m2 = 5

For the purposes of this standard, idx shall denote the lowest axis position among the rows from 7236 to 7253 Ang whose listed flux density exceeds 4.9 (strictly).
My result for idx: 7241.90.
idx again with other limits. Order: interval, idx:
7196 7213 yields 7197.01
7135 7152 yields 7135.96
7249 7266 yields 7250.24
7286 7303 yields 7287.06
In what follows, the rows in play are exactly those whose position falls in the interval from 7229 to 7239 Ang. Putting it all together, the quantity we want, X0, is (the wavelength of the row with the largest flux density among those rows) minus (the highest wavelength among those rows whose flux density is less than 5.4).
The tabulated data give -5.0 Ang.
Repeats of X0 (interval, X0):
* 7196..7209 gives -11.6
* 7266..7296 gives 1.7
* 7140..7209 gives -52.9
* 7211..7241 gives -26.6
